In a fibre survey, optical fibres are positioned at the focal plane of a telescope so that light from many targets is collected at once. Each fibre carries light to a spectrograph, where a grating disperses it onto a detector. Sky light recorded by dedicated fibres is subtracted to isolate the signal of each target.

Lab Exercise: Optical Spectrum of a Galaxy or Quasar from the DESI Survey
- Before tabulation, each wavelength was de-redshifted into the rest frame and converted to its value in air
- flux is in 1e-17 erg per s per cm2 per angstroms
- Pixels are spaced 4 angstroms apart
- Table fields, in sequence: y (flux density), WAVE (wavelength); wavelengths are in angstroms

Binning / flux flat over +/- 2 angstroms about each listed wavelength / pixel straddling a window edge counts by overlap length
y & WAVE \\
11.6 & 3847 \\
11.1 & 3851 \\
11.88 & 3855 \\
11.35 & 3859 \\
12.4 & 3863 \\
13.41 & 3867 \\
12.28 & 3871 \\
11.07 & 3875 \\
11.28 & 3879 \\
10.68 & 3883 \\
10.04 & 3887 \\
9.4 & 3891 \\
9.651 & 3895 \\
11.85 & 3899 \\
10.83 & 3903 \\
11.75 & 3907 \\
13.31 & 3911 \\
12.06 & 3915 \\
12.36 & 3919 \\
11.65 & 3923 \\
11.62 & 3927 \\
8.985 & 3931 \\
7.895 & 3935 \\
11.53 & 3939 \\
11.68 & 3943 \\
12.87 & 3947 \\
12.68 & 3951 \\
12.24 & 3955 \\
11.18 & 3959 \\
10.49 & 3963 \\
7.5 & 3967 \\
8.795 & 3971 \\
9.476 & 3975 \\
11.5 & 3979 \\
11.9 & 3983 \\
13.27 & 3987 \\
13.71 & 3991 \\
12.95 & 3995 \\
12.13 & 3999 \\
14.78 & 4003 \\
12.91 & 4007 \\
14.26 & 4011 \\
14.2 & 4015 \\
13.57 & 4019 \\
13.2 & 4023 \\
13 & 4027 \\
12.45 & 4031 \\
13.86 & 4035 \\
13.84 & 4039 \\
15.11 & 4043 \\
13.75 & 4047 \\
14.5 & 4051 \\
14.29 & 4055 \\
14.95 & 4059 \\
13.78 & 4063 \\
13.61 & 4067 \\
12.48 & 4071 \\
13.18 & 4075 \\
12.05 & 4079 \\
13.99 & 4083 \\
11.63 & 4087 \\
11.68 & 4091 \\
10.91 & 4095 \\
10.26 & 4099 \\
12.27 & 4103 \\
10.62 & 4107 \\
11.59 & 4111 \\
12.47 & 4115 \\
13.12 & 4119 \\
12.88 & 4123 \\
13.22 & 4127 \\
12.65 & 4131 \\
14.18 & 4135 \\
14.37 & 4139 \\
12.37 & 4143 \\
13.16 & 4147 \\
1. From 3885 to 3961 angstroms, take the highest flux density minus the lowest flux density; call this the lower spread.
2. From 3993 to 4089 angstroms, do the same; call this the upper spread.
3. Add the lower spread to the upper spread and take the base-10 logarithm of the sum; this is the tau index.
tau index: 0.95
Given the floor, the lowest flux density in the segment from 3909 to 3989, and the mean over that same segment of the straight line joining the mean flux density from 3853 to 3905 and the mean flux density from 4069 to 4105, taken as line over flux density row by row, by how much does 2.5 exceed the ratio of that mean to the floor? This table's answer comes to 2.36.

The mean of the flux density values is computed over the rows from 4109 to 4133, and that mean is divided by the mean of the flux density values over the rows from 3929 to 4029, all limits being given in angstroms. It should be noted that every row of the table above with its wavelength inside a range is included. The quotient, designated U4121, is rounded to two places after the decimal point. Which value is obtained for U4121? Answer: 1.07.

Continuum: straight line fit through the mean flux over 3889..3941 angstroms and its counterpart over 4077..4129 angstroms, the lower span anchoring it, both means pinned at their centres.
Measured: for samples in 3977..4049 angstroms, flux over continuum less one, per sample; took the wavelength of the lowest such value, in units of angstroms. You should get 3979 angstroms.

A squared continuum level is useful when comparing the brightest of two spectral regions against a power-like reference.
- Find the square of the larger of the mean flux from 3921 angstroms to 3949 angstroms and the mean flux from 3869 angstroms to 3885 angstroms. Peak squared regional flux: 128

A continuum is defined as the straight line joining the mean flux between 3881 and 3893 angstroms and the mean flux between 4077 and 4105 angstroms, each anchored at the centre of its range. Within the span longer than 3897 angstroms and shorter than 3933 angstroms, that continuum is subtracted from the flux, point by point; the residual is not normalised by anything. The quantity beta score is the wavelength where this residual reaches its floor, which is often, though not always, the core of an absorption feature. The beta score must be 3931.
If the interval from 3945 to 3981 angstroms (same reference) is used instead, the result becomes 3967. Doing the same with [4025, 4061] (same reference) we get 4031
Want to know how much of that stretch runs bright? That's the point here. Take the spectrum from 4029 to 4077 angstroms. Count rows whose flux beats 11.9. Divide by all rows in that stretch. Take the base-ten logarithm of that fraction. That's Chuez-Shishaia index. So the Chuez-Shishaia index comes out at 0.0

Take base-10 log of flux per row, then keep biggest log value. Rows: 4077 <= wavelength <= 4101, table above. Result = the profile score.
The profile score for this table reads 1.15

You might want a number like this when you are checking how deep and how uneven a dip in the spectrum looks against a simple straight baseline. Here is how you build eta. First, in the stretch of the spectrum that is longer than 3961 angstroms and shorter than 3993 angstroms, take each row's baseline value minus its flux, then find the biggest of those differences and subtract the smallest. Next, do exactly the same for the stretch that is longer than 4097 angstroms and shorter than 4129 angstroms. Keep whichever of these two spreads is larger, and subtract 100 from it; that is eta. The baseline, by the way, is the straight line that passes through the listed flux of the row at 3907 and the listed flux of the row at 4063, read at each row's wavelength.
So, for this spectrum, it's -94.1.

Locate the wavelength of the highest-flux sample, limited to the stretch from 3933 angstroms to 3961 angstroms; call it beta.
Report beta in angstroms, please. 3947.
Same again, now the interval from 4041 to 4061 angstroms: 4043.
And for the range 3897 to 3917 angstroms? 3911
